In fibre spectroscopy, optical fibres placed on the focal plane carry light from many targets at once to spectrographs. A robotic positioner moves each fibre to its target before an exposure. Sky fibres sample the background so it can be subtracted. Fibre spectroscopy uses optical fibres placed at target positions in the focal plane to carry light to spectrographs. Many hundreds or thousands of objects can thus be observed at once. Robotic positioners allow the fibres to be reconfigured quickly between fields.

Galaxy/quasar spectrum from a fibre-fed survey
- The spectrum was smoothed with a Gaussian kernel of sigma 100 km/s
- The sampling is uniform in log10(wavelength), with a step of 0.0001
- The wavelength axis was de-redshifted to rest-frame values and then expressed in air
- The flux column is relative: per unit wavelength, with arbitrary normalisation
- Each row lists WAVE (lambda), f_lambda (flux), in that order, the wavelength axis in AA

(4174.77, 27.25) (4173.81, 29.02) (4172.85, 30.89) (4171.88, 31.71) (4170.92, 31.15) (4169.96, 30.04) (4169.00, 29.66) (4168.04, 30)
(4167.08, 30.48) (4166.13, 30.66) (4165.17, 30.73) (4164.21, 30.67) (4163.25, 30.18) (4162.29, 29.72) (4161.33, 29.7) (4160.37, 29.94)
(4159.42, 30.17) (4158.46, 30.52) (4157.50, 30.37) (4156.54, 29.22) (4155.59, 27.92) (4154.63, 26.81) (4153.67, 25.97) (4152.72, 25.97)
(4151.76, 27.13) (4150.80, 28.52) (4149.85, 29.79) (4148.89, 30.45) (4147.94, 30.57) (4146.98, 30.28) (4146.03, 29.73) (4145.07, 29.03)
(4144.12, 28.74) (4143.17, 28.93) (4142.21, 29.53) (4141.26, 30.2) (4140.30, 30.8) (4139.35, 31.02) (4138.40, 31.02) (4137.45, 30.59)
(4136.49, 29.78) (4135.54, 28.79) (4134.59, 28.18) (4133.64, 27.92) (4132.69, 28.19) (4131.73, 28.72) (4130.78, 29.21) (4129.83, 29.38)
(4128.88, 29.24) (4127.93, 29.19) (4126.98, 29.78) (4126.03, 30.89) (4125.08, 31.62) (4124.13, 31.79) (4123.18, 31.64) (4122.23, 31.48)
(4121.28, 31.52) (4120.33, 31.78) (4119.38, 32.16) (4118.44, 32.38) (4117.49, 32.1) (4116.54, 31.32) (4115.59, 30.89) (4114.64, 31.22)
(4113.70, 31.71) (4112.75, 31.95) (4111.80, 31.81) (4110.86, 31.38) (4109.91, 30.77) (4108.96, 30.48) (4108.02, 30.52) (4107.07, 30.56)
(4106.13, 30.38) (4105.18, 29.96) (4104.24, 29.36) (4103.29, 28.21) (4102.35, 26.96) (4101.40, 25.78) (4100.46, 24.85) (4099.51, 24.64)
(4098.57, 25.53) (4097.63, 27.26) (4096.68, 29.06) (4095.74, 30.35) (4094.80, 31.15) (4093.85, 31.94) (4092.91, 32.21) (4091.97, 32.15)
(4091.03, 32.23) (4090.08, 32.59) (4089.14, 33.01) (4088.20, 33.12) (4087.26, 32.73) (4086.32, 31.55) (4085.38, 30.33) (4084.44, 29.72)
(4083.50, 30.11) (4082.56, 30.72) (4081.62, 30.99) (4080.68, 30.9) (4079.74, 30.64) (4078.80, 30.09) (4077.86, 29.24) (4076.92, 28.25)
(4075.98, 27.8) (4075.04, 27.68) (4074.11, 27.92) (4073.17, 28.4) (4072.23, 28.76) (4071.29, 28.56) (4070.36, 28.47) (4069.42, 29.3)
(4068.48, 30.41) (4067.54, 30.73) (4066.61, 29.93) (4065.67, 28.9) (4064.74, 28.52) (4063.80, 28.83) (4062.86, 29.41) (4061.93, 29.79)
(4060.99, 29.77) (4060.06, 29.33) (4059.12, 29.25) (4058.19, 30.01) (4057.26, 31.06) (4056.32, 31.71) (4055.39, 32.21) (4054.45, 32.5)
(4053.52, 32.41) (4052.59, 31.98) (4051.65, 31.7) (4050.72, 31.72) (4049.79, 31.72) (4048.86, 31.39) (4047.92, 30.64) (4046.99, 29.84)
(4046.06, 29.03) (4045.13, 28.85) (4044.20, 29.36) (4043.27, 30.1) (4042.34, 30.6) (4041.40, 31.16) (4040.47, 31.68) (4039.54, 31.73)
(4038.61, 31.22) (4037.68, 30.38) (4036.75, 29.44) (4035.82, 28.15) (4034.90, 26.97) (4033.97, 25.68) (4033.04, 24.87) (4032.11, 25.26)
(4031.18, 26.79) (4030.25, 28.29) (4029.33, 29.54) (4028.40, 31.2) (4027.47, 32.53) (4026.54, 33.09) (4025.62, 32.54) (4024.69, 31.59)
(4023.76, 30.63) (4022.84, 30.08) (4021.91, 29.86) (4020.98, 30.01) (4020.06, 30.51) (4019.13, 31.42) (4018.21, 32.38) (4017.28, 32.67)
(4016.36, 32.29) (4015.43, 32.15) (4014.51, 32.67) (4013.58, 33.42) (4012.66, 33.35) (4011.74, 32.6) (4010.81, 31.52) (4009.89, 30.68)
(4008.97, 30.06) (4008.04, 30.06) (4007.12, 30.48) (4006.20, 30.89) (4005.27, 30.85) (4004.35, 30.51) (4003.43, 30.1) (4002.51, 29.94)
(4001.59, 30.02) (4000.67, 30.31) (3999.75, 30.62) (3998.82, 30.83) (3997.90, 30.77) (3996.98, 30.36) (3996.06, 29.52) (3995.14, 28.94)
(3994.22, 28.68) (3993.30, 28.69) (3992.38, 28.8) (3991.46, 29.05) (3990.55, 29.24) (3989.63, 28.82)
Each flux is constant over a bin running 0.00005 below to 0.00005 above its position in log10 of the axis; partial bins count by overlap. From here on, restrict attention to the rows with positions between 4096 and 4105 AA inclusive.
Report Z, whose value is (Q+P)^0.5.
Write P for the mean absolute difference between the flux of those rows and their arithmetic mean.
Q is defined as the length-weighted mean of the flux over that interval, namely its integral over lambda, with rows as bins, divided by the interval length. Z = 5.34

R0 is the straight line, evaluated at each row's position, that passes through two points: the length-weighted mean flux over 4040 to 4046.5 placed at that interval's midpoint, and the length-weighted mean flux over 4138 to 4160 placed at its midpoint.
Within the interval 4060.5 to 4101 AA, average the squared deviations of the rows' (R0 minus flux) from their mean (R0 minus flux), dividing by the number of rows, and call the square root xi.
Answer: 2.00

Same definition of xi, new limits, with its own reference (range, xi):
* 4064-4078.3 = 0.87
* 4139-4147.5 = 0.77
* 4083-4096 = 1.10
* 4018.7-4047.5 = 2.06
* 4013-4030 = 1.17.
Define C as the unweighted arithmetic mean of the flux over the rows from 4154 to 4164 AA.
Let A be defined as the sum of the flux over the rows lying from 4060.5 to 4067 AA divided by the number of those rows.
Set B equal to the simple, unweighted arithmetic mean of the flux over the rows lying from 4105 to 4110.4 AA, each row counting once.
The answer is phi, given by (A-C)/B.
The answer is 0.00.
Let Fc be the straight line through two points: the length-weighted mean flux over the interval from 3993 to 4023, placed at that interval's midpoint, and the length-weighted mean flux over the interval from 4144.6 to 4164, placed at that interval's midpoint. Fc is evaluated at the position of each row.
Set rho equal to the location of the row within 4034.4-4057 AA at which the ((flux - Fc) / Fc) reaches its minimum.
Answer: 4034.90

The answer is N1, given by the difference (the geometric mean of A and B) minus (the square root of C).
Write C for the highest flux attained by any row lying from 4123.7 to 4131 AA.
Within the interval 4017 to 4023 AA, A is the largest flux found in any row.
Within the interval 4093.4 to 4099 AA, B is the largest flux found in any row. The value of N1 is 26.7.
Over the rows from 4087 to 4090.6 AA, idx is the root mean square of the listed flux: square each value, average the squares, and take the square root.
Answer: 32.9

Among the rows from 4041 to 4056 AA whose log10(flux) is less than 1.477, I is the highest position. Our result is 4046.99 AA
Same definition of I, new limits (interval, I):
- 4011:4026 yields 4021.91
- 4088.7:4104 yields 4103.29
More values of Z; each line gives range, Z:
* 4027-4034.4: 5.51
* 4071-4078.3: 5.36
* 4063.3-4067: 5.42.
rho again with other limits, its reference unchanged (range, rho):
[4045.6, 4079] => 4075.04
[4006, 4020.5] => 4008.04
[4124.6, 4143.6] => 4133.64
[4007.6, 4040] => 4033.04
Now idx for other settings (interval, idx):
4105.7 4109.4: 30.5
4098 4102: 25.2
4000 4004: 30.1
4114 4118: 31.4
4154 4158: 28.6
